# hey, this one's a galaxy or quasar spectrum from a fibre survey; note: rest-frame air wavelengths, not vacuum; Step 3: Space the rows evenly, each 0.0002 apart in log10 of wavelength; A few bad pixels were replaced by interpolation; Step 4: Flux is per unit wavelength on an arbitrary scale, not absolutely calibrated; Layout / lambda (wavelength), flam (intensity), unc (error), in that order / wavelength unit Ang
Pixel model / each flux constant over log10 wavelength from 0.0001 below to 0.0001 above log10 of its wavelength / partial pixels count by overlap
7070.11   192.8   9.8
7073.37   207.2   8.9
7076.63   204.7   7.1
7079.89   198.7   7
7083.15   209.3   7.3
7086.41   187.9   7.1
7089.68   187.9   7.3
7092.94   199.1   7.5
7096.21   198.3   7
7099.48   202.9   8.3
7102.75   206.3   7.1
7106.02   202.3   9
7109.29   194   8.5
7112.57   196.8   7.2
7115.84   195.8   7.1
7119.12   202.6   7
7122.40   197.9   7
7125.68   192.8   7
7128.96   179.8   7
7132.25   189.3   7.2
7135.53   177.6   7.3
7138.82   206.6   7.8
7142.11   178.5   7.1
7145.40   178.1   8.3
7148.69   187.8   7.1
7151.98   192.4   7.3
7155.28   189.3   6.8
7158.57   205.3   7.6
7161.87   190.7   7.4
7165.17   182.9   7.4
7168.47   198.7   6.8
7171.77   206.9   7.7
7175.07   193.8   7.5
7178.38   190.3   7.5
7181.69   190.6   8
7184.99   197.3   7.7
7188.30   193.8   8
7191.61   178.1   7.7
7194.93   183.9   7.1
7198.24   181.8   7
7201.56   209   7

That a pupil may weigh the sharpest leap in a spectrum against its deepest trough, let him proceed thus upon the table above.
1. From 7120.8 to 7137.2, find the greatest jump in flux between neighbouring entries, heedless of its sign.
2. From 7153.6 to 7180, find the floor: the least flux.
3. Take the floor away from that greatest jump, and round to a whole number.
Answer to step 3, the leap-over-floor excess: -170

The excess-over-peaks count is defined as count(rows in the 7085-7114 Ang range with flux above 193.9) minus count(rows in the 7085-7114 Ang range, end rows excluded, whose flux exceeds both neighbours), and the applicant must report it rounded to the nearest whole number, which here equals 5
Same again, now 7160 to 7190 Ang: 1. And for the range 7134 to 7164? -1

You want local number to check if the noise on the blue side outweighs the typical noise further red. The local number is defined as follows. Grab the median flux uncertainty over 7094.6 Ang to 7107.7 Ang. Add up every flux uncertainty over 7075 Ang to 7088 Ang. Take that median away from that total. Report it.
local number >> 20.8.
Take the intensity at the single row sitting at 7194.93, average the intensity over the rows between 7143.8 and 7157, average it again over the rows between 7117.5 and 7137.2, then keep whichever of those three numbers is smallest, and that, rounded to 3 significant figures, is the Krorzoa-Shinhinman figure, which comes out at 184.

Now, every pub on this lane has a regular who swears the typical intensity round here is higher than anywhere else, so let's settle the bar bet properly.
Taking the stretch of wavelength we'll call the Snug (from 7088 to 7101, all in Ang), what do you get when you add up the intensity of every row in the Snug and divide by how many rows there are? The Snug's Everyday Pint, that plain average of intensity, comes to 197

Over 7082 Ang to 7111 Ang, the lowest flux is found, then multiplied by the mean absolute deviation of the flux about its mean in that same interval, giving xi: 1109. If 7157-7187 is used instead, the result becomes 1119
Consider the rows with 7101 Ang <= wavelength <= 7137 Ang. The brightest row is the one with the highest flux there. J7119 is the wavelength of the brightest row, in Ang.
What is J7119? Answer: 7102.75 Ang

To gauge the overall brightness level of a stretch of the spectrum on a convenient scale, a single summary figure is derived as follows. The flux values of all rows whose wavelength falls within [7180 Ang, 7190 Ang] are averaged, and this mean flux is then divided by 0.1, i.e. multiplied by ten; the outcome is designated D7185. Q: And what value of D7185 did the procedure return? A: 1939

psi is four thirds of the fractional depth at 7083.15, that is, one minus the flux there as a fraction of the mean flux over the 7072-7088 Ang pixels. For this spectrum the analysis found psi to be -0.05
